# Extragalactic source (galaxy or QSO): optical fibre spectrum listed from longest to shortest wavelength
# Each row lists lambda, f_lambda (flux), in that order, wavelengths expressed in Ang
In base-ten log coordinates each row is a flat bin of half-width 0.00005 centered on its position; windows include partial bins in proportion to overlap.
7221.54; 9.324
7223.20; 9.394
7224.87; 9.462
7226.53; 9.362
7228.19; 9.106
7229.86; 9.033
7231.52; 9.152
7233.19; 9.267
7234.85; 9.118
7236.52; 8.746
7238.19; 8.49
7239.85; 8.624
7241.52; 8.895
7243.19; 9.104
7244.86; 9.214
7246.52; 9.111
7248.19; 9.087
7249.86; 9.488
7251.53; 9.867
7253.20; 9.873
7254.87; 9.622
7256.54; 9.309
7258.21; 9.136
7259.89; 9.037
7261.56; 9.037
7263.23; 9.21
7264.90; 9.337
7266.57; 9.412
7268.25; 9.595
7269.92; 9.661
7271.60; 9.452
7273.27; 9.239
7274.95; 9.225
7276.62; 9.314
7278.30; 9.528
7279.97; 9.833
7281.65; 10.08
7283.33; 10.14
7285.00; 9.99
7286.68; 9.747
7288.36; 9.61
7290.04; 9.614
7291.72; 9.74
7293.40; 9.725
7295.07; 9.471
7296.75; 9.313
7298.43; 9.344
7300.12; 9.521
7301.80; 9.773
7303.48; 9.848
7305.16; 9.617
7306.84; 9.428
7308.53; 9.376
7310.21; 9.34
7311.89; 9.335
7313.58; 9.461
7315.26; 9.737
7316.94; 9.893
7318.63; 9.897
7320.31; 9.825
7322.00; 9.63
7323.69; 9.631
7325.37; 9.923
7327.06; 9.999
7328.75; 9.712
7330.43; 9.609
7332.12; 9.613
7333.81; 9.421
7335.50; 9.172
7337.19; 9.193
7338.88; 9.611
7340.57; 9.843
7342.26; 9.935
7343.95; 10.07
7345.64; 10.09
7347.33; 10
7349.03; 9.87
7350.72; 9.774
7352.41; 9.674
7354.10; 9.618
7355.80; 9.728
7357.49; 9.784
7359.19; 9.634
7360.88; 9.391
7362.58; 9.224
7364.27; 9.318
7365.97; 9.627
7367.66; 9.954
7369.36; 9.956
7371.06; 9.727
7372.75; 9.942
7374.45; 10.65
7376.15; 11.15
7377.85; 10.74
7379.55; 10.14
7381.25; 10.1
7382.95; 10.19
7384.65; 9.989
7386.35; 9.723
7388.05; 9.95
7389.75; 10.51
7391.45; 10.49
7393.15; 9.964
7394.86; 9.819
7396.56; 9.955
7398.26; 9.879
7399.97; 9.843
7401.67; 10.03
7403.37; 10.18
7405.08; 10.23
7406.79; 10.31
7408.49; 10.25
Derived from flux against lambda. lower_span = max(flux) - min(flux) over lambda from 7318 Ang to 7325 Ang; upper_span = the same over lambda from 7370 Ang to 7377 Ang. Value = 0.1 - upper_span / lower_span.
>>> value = -5.2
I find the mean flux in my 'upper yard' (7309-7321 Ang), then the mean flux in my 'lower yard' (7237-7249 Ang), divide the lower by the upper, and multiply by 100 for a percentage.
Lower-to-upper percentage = 93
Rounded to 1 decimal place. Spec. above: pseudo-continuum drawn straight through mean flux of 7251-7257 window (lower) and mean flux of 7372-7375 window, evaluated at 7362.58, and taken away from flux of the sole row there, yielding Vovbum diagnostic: -1.0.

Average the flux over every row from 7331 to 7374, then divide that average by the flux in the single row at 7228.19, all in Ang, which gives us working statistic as 1.06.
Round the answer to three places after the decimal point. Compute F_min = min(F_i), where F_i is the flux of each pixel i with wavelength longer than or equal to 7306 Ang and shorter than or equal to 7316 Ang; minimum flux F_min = 9.335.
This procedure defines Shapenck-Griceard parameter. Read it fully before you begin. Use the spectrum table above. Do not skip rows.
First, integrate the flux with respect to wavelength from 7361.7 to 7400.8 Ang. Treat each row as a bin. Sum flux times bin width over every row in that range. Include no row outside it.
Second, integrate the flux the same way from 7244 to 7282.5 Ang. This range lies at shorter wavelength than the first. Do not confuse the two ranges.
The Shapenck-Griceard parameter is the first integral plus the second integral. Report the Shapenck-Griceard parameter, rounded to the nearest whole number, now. 755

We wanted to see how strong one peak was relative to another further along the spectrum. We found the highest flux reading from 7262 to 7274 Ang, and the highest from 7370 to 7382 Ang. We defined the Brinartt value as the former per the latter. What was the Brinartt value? 0.87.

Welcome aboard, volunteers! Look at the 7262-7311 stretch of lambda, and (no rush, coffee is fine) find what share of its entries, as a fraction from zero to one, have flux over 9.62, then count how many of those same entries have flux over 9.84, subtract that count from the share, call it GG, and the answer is -3.7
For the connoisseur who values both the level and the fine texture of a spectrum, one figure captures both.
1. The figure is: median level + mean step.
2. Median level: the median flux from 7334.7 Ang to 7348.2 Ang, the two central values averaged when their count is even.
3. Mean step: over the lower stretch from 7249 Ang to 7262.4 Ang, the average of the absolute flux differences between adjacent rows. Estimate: 10.1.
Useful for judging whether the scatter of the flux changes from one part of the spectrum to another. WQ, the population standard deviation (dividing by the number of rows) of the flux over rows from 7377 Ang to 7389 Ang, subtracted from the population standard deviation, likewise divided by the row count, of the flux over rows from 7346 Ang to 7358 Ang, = -0.17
